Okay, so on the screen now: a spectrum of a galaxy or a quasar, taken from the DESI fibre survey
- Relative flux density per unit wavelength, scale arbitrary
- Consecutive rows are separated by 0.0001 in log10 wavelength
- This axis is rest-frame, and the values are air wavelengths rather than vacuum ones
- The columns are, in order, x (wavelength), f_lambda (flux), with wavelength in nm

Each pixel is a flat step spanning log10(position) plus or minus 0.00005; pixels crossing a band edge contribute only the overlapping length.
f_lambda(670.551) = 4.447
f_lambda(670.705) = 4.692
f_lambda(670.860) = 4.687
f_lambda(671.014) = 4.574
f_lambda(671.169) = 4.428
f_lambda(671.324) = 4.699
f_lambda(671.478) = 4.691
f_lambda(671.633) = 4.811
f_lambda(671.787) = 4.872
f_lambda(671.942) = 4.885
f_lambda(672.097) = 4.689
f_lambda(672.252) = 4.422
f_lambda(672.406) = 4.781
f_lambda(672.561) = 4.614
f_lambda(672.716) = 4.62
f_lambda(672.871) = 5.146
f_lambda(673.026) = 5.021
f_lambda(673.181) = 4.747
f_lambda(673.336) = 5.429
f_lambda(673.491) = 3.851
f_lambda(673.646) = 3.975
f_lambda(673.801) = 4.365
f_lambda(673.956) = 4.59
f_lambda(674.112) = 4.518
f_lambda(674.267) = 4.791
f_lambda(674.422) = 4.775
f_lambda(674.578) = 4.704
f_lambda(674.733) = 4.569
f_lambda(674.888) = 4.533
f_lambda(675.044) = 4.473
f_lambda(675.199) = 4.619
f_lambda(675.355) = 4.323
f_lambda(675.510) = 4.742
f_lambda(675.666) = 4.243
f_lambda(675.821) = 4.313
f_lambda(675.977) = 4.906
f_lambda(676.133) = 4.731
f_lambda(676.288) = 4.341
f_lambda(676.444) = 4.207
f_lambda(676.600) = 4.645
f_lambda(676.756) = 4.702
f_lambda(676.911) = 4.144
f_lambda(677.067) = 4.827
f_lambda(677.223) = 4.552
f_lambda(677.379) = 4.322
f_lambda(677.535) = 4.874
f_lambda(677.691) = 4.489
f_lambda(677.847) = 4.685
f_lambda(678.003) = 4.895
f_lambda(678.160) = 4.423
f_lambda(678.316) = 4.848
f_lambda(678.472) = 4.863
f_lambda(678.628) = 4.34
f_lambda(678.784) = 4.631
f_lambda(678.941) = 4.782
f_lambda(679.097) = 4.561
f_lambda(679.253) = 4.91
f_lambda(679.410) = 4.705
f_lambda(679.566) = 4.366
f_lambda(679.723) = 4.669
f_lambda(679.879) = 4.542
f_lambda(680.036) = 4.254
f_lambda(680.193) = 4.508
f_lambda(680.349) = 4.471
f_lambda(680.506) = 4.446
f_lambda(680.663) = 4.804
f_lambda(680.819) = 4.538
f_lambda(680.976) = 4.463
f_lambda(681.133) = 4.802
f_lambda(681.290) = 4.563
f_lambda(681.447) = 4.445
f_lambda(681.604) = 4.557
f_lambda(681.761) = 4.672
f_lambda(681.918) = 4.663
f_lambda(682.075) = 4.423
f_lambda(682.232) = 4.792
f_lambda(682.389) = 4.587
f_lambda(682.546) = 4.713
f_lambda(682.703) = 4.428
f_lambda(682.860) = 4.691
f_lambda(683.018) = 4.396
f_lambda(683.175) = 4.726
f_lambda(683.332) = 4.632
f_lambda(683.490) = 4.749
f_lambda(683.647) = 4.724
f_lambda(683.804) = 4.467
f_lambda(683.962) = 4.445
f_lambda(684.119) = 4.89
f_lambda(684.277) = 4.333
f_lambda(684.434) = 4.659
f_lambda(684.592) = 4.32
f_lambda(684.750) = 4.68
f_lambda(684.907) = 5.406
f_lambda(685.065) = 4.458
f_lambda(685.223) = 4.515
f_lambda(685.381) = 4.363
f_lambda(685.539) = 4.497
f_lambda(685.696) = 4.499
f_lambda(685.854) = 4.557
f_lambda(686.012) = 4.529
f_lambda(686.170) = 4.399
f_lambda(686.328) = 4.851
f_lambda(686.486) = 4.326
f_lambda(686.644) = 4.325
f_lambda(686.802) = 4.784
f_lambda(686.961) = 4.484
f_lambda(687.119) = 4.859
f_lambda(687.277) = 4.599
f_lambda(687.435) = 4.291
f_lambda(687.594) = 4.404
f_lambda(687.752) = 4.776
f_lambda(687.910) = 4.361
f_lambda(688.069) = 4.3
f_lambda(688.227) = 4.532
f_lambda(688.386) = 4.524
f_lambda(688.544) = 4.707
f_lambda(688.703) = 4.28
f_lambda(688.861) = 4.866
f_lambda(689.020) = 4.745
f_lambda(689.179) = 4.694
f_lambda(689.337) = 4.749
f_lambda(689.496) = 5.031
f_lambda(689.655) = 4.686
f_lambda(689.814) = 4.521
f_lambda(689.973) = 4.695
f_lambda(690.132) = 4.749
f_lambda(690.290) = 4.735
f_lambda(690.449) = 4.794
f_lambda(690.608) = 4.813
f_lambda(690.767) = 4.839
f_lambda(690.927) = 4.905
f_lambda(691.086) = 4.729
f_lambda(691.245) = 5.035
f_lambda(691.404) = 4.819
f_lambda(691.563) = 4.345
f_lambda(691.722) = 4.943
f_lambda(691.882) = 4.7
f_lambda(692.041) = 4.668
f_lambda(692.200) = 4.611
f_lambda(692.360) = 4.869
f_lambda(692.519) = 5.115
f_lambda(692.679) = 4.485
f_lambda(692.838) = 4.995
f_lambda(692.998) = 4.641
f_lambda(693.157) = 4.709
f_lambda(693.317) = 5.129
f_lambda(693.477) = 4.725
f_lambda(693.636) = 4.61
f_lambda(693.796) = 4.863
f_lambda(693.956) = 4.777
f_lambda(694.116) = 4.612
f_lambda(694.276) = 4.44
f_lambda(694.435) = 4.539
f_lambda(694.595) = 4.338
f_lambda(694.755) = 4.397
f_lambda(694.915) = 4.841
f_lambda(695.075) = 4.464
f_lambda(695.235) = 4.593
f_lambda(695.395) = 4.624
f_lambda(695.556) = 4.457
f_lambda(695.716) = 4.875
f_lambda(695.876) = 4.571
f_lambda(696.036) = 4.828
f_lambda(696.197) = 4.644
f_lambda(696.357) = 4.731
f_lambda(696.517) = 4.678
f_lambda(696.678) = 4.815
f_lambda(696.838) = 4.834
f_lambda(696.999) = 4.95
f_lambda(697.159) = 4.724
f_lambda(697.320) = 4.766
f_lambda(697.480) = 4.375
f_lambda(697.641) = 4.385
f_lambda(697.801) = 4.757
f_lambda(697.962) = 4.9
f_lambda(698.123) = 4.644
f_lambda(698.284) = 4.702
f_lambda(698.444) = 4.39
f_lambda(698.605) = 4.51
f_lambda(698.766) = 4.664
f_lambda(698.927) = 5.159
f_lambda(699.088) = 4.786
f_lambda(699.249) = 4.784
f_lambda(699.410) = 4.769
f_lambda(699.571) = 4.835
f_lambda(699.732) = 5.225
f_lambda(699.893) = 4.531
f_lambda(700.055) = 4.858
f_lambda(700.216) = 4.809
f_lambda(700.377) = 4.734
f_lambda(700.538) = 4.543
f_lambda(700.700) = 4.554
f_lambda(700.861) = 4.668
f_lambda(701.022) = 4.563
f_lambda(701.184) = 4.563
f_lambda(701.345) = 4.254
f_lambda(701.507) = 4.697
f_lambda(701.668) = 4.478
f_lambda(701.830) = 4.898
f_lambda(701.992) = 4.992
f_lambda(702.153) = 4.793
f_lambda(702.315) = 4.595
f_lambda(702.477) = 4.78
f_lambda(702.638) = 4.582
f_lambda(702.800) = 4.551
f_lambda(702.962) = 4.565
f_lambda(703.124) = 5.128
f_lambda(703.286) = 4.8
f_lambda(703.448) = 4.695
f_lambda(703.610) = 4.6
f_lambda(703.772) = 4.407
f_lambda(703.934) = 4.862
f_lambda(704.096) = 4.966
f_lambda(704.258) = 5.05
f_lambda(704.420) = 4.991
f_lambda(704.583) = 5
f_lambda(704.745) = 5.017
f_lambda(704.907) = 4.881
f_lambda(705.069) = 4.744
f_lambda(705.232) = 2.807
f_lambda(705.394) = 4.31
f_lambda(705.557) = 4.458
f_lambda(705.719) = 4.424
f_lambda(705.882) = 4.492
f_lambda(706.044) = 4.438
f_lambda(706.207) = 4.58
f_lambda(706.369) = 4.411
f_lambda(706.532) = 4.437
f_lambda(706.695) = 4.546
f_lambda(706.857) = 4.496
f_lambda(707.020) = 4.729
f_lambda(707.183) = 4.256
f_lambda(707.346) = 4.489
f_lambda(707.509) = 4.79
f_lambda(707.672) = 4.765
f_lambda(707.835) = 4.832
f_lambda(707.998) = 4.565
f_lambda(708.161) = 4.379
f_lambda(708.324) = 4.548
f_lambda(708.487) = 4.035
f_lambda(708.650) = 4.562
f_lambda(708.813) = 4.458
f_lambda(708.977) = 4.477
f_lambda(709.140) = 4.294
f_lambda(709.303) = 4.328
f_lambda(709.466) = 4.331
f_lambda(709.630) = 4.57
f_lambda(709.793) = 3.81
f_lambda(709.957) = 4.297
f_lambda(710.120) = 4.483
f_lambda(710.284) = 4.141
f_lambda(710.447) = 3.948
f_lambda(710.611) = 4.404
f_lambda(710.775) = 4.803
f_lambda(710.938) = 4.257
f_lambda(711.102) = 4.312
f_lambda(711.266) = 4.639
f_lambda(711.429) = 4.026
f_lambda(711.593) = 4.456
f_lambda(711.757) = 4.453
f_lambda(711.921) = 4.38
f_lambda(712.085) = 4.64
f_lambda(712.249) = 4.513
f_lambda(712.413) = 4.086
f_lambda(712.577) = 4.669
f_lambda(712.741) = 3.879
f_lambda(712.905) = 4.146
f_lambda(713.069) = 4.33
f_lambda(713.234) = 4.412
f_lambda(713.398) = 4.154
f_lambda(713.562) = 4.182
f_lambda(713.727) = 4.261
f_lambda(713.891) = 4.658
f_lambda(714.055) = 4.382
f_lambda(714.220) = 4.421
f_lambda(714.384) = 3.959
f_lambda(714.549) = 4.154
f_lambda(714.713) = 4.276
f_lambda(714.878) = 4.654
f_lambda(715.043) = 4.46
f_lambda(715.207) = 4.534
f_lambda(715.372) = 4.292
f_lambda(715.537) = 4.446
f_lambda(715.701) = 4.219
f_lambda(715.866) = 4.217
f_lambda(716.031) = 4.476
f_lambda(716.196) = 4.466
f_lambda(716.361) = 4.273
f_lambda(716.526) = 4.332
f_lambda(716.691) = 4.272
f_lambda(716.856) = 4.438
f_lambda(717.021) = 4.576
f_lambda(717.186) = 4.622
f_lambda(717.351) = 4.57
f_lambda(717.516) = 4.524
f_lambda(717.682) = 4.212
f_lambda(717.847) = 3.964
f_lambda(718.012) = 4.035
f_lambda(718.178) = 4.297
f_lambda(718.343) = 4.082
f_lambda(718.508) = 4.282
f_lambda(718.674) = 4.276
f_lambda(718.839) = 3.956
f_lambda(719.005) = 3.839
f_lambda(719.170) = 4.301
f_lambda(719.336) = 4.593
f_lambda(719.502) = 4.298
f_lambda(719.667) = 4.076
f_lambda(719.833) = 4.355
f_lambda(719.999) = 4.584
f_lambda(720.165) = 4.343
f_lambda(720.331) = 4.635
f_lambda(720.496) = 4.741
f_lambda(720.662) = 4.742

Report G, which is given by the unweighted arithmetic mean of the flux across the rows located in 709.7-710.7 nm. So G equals 4.18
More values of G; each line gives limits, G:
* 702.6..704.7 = 4.78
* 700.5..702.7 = 4.64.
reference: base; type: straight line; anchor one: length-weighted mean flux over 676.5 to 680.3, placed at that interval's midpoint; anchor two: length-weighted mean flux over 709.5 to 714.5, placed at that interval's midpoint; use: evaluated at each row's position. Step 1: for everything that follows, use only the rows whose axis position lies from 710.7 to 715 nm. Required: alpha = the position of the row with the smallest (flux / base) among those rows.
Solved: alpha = 712.741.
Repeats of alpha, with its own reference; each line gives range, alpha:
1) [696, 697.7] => 697.480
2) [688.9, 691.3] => 689.814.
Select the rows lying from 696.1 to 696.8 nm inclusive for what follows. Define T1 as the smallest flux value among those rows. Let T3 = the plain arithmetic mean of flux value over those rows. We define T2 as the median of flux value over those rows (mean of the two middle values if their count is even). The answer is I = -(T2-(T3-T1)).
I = -4.63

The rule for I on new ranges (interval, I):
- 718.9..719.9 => -3.89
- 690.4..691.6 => -4.38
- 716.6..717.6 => -4.32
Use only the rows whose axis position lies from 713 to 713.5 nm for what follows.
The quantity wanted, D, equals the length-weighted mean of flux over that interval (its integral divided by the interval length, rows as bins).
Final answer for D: 4.29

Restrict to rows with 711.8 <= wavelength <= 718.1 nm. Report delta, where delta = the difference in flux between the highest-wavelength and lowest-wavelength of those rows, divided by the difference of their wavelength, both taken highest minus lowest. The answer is -0.06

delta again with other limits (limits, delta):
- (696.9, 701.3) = -0.09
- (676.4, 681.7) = 0.07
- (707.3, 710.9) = 0.09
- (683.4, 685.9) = -0.08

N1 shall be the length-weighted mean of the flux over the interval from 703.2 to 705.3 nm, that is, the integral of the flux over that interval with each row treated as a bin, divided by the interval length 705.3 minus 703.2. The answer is 4.69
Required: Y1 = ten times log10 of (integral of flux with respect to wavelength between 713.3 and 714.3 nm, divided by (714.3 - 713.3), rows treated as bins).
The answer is 6.38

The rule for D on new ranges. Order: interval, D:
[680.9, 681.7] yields 4.57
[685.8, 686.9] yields 4.53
